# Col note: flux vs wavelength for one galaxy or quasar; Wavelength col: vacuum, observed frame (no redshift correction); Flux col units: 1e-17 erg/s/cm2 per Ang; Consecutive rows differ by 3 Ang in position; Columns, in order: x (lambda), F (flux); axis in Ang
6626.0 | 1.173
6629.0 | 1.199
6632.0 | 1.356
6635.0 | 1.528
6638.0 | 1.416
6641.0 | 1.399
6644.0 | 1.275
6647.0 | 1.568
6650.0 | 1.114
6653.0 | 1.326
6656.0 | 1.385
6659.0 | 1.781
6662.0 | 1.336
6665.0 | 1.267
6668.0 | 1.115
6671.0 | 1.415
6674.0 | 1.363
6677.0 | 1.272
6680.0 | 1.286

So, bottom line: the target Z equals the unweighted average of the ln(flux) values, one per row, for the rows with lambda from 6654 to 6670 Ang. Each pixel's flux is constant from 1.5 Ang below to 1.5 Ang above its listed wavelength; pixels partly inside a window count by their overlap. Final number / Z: 0.308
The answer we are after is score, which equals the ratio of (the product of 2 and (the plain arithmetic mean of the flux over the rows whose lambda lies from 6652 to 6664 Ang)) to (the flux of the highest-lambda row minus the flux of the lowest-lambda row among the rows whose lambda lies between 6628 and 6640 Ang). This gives 13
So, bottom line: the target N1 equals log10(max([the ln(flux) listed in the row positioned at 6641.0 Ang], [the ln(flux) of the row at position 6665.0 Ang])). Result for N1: -0.47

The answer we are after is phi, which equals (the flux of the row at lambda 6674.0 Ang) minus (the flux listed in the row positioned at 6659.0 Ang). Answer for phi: -0.4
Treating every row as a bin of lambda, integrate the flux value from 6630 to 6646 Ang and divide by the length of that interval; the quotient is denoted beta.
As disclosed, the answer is 1.39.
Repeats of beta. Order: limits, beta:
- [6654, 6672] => 1.38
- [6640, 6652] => 1.34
